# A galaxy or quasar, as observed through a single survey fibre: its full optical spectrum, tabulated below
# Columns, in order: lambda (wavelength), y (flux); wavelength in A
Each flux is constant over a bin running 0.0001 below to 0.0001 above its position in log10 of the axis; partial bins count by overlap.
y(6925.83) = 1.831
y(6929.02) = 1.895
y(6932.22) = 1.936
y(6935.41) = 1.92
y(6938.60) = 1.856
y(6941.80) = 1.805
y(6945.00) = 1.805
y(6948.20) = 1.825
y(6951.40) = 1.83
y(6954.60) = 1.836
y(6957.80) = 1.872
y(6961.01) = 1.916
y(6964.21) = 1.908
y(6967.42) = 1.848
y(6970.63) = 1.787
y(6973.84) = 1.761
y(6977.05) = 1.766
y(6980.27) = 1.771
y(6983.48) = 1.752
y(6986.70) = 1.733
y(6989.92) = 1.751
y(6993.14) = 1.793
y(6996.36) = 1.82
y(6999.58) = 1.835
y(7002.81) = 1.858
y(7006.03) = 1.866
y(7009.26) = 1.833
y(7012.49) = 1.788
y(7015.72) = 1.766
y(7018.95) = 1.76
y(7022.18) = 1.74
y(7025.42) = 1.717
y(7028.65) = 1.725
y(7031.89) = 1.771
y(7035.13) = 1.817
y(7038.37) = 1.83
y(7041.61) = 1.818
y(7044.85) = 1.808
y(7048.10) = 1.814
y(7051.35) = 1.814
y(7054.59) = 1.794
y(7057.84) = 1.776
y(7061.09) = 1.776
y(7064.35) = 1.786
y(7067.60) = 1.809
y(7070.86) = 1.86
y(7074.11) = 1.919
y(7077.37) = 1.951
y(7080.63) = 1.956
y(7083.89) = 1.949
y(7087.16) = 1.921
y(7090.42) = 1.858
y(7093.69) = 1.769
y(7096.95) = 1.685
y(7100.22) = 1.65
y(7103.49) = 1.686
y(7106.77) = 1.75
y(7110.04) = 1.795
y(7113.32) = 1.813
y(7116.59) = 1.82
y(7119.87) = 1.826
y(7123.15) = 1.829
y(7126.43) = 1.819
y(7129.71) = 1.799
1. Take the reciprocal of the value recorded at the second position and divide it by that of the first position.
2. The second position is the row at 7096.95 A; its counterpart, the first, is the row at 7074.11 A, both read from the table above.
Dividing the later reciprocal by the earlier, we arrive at 1.14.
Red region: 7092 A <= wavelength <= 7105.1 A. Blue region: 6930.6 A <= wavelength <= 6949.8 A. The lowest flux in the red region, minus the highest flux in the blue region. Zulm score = -0.29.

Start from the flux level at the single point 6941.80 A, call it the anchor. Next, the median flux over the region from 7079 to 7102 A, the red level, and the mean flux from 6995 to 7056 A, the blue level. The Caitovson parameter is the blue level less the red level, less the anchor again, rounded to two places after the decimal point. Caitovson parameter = -1.86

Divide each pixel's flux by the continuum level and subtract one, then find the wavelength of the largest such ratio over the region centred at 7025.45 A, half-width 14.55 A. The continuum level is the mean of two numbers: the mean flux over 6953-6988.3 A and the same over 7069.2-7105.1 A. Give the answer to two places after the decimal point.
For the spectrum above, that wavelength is 7038.37 A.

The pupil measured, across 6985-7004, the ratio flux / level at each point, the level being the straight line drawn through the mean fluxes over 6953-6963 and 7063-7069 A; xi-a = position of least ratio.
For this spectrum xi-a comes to 6986.70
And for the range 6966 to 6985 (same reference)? 6983.48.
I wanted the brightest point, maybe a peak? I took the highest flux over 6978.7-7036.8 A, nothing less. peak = 1.866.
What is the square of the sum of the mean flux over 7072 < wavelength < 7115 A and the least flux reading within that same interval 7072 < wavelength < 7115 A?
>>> 12.1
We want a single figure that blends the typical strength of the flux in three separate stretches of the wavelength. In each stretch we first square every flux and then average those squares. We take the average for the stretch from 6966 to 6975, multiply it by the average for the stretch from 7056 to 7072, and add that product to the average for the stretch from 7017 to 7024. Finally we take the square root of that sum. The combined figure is 3.68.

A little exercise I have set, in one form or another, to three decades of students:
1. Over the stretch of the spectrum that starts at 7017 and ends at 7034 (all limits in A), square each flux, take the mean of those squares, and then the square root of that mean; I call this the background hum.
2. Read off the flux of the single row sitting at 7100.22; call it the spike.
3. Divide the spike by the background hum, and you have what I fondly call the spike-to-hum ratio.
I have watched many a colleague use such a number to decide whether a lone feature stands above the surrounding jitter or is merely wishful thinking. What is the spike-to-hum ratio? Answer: 0.95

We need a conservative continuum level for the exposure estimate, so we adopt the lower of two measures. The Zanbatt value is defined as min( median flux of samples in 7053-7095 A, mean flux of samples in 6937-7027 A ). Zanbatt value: 1.807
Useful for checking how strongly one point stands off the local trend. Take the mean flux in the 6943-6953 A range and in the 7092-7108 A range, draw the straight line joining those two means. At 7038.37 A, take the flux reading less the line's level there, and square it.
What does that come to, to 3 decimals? 0.006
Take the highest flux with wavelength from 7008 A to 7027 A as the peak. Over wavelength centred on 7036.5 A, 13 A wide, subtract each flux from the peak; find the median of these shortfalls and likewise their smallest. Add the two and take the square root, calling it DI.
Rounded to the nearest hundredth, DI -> 0.14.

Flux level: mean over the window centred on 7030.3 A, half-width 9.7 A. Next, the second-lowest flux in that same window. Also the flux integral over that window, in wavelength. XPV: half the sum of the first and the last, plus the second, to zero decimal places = 20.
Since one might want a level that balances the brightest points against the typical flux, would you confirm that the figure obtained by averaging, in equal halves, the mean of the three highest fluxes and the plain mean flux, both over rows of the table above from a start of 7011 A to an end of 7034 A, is 1.76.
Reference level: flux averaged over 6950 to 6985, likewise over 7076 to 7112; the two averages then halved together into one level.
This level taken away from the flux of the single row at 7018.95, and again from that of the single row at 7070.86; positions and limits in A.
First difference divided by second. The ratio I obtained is -1.4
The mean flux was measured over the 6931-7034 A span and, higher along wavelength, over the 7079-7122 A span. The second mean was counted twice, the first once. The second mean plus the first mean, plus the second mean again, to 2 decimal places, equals 5.42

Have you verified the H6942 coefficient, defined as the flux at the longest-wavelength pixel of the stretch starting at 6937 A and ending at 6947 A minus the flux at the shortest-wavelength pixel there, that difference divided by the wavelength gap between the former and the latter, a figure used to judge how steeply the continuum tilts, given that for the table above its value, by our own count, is -0.008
